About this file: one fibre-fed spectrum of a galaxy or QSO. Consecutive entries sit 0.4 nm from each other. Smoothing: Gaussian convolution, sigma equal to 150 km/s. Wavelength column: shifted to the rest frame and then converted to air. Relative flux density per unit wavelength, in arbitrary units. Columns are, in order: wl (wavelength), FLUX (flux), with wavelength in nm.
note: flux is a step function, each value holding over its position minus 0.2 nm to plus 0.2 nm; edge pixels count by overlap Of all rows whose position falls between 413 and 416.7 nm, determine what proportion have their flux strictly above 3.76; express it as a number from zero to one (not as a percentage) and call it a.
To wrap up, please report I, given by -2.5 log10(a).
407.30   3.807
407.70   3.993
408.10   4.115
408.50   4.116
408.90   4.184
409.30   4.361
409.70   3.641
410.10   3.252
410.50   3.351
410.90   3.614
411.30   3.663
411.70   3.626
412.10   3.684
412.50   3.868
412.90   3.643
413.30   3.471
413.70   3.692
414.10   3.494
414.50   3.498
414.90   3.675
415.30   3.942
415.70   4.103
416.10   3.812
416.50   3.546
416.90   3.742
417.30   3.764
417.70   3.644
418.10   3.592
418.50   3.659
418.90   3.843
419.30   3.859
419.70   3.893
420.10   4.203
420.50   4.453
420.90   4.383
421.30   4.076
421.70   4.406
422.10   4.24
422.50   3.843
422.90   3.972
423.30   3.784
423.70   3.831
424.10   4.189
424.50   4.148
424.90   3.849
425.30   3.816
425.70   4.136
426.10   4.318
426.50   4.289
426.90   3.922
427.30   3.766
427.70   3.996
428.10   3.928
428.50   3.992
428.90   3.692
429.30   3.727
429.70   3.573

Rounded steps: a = 0.3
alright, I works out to 1.2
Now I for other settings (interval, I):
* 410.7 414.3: 2.4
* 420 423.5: 0.0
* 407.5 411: 0.6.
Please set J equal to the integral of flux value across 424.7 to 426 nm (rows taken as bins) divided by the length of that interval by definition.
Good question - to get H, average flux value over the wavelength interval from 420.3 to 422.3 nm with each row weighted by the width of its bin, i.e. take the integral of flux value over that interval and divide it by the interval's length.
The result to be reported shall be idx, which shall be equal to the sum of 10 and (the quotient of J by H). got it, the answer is 10.9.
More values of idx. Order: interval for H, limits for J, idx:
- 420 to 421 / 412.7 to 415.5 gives 10.8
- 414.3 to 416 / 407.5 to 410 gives 11.1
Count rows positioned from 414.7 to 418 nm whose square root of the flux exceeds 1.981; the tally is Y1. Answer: 2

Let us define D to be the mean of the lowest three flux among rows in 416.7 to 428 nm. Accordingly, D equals 3.63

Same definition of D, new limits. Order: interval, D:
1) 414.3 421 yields 3.55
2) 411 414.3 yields 3.53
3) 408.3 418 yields 3.36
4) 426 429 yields 3.79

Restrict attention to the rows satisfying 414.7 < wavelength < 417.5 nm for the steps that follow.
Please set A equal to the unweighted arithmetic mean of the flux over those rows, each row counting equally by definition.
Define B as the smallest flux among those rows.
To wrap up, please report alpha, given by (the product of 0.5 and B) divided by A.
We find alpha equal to 0.467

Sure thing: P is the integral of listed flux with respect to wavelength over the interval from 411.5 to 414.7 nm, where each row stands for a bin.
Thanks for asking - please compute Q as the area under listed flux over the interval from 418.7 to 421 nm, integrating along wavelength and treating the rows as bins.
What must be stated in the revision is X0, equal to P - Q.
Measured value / 2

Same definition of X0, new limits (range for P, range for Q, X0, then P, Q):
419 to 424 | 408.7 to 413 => 4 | 20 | 16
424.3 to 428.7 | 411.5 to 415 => 5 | 18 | 13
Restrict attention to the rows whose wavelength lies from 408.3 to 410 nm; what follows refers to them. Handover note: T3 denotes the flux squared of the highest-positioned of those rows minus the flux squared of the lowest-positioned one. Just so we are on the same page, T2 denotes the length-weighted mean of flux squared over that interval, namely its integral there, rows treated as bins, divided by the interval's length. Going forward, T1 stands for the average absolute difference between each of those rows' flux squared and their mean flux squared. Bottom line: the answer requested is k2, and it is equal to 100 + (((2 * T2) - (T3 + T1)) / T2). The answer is 102.1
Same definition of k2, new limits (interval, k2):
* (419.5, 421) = 101.7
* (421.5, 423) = 102.1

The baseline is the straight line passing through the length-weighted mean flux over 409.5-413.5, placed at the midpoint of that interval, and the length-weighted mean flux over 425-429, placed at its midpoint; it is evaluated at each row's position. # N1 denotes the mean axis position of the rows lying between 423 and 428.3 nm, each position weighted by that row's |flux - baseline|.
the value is 425.63 nm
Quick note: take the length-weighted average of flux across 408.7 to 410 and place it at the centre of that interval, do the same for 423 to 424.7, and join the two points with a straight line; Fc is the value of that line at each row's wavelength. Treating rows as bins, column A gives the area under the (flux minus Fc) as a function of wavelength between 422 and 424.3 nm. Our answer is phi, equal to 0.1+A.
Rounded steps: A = -0.1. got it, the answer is 0.0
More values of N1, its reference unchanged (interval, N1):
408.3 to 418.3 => 411.78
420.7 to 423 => 421.56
